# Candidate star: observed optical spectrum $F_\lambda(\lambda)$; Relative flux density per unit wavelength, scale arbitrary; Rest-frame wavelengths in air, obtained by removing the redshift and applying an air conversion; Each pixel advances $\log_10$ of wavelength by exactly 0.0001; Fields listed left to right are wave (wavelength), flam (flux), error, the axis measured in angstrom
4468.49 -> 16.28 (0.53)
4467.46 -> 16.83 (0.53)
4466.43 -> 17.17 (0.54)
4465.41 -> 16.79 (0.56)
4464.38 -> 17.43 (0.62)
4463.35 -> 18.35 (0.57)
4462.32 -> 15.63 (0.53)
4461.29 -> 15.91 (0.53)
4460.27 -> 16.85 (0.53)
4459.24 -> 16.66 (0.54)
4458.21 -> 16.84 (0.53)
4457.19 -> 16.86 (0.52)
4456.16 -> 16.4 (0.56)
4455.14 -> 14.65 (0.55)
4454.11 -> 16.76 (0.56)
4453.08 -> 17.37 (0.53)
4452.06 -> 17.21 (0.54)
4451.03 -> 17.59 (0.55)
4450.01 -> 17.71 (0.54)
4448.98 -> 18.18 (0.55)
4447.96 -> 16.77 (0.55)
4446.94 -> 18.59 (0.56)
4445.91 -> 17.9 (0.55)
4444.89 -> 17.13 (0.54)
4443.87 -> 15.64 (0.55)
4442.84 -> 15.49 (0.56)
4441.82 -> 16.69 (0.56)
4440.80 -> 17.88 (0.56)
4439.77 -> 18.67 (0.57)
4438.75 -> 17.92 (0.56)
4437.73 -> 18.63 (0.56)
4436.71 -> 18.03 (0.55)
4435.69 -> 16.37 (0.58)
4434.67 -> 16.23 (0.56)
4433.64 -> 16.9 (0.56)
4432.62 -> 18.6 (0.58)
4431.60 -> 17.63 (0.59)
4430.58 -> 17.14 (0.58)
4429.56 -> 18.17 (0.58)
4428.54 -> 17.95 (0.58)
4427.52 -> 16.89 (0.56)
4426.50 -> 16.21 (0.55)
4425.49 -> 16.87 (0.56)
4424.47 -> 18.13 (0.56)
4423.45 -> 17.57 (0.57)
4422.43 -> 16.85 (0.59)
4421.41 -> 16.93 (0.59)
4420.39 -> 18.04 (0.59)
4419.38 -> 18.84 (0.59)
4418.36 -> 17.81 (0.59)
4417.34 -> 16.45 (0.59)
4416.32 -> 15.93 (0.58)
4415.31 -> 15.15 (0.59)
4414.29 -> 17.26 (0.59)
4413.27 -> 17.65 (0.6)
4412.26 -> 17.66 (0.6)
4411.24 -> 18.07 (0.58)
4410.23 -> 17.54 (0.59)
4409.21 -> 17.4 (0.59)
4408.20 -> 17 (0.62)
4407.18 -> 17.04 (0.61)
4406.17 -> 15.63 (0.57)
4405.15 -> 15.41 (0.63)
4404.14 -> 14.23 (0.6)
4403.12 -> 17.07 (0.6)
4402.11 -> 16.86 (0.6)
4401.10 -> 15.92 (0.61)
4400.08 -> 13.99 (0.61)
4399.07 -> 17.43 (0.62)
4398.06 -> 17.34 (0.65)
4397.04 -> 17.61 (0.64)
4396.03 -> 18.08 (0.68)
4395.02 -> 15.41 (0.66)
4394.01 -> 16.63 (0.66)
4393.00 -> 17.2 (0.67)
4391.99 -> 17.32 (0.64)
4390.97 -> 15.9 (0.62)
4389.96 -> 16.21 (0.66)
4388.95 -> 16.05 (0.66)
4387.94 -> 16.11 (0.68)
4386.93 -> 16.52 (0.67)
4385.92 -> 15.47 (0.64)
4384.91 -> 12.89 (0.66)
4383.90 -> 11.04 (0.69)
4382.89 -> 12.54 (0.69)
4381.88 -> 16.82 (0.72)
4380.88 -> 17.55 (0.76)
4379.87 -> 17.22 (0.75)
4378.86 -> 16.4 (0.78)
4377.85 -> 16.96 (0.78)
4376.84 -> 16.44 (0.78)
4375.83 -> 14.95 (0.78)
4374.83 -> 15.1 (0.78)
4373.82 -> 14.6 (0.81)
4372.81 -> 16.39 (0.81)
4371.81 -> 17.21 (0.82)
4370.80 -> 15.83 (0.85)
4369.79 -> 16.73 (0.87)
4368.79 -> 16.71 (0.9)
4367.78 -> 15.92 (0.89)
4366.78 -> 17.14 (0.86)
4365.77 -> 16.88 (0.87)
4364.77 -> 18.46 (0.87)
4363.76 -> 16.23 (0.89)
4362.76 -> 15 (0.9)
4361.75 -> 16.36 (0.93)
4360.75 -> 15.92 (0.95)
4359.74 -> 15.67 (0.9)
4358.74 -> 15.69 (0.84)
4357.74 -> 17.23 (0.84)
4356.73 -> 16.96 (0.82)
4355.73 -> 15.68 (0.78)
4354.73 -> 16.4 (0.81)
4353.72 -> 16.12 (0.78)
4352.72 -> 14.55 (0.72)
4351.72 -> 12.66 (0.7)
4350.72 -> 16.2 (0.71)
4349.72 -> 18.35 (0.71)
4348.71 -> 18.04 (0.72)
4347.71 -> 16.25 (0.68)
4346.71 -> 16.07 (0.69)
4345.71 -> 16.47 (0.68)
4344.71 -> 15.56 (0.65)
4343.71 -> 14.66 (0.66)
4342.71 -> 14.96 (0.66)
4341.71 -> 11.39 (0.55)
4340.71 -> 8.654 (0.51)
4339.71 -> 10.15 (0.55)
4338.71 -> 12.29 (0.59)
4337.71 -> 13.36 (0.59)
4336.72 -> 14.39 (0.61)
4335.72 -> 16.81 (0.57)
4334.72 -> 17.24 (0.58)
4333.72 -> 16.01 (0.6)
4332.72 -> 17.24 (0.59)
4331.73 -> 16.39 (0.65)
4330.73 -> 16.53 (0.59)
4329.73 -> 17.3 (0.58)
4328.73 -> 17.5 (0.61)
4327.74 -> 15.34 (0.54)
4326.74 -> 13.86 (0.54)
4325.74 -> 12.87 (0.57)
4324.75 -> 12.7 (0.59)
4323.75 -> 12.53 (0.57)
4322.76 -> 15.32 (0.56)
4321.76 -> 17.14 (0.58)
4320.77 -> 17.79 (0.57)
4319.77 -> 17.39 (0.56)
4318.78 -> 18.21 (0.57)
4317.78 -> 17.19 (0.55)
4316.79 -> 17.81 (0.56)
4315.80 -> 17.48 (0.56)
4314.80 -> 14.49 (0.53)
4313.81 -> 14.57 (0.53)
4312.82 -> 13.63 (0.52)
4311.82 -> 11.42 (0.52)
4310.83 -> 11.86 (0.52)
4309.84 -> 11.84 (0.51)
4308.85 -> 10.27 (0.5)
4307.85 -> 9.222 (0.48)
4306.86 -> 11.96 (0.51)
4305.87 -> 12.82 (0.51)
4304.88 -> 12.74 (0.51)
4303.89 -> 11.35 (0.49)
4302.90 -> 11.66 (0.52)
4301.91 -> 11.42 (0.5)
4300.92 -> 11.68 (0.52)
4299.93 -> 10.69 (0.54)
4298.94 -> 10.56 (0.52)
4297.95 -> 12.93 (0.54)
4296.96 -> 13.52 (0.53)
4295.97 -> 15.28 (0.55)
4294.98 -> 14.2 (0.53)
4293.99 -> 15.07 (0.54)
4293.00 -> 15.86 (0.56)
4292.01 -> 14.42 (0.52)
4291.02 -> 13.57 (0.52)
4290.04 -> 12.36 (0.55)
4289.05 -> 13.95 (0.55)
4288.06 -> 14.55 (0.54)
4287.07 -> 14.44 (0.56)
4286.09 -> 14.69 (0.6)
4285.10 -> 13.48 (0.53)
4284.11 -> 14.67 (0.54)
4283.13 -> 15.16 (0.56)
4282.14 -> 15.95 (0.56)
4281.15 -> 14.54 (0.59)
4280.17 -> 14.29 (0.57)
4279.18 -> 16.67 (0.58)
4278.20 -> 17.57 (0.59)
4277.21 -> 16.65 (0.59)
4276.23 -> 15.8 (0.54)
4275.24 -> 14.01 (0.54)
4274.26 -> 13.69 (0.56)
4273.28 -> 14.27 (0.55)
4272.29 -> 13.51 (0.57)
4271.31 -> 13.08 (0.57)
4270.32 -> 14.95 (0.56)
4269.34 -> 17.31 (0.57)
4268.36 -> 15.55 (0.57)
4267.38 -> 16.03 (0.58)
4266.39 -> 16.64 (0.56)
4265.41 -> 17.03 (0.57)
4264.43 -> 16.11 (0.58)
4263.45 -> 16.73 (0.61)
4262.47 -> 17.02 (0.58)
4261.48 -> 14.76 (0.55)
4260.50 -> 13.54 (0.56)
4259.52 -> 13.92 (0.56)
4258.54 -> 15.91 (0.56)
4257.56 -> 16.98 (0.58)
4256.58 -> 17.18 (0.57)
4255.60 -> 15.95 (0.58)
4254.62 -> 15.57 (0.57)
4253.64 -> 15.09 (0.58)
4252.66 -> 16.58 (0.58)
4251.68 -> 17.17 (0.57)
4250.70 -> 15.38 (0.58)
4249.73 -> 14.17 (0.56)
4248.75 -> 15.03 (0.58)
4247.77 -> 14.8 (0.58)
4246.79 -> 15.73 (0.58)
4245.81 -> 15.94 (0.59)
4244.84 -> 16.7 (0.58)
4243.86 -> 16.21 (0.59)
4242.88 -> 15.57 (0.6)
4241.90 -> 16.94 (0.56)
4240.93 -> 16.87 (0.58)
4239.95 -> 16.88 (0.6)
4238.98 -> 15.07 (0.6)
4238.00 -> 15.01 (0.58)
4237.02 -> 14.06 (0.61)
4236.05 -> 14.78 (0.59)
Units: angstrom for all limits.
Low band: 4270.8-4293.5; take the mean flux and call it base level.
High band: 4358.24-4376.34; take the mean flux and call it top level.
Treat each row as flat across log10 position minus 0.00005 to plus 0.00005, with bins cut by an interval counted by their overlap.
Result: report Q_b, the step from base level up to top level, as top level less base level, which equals 1.5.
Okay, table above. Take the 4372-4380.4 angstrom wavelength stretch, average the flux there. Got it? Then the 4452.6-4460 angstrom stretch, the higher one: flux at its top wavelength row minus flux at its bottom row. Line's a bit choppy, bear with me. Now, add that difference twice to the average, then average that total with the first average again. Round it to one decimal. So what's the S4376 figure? 15.3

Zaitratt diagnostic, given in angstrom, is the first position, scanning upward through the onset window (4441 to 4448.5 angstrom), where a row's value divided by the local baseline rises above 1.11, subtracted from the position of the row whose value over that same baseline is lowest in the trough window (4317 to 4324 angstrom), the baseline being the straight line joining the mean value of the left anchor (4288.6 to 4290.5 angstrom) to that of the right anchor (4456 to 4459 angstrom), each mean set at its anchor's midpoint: -123.2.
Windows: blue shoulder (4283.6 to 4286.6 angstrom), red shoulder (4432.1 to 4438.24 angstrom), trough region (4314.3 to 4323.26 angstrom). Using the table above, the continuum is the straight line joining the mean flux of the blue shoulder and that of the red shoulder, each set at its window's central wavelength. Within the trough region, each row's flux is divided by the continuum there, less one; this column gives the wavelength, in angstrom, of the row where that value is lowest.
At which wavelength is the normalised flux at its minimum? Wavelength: 4314.80 angstrom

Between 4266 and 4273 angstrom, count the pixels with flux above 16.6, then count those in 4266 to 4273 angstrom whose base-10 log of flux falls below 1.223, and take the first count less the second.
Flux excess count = -4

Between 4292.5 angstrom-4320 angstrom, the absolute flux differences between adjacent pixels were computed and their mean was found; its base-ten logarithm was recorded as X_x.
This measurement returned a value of -0.007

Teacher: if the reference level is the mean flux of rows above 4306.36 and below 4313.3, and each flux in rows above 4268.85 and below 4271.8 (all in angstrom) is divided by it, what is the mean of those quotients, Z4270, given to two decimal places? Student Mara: 1.32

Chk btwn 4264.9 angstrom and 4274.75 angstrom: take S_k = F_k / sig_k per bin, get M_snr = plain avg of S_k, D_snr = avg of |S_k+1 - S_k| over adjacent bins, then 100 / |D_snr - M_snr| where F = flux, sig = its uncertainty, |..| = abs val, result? 4.0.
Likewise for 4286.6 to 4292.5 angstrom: 4.2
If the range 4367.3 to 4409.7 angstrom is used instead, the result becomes 4.6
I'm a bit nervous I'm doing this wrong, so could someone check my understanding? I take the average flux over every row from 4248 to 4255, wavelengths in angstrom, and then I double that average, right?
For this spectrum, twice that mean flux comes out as 31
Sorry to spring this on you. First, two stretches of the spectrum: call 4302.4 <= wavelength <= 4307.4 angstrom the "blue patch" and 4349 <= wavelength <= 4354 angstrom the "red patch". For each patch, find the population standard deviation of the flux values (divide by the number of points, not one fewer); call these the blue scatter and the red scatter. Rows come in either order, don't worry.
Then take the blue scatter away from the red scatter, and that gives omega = 1.3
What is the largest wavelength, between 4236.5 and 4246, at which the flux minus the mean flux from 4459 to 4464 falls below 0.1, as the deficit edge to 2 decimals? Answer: 4245.81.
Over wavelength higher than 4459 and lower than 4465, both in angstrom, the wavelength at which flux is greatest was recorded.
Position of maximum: 4463.35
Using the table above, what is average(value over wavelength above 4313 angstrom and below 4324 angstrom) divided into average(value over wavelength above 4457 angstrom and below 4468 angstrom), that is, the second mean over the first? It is 1.03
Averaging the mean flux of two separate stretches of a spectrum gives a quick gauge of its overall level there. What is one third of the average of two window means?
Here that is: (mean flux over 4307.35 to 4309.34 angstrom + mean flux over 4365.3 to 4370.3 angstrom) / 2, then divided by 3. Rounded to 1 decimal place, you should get 4.4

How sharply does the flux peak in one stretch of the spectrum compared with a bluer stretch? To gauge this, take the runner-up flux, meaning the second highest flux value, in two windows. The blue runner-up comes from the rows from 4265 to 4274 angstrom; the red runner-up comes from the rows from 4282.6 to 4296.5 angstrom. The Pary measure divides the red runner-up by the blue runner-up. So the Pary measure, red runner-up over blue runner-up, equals 0.90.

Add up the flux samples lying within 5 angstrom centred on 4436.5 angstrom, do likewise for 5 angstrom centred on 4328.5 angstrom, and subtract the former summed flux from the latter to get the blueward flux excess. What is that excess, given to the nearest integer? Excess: -7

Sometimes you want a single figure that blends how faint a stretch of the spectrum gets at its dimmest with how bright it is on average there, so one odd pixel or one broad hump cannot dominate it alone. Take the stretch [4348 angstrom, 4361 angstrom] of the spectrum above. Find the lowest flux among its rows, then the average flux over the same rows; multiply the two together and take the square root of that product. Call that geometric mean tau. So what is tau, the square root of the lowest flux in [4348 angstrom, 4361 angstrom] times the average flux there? 14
